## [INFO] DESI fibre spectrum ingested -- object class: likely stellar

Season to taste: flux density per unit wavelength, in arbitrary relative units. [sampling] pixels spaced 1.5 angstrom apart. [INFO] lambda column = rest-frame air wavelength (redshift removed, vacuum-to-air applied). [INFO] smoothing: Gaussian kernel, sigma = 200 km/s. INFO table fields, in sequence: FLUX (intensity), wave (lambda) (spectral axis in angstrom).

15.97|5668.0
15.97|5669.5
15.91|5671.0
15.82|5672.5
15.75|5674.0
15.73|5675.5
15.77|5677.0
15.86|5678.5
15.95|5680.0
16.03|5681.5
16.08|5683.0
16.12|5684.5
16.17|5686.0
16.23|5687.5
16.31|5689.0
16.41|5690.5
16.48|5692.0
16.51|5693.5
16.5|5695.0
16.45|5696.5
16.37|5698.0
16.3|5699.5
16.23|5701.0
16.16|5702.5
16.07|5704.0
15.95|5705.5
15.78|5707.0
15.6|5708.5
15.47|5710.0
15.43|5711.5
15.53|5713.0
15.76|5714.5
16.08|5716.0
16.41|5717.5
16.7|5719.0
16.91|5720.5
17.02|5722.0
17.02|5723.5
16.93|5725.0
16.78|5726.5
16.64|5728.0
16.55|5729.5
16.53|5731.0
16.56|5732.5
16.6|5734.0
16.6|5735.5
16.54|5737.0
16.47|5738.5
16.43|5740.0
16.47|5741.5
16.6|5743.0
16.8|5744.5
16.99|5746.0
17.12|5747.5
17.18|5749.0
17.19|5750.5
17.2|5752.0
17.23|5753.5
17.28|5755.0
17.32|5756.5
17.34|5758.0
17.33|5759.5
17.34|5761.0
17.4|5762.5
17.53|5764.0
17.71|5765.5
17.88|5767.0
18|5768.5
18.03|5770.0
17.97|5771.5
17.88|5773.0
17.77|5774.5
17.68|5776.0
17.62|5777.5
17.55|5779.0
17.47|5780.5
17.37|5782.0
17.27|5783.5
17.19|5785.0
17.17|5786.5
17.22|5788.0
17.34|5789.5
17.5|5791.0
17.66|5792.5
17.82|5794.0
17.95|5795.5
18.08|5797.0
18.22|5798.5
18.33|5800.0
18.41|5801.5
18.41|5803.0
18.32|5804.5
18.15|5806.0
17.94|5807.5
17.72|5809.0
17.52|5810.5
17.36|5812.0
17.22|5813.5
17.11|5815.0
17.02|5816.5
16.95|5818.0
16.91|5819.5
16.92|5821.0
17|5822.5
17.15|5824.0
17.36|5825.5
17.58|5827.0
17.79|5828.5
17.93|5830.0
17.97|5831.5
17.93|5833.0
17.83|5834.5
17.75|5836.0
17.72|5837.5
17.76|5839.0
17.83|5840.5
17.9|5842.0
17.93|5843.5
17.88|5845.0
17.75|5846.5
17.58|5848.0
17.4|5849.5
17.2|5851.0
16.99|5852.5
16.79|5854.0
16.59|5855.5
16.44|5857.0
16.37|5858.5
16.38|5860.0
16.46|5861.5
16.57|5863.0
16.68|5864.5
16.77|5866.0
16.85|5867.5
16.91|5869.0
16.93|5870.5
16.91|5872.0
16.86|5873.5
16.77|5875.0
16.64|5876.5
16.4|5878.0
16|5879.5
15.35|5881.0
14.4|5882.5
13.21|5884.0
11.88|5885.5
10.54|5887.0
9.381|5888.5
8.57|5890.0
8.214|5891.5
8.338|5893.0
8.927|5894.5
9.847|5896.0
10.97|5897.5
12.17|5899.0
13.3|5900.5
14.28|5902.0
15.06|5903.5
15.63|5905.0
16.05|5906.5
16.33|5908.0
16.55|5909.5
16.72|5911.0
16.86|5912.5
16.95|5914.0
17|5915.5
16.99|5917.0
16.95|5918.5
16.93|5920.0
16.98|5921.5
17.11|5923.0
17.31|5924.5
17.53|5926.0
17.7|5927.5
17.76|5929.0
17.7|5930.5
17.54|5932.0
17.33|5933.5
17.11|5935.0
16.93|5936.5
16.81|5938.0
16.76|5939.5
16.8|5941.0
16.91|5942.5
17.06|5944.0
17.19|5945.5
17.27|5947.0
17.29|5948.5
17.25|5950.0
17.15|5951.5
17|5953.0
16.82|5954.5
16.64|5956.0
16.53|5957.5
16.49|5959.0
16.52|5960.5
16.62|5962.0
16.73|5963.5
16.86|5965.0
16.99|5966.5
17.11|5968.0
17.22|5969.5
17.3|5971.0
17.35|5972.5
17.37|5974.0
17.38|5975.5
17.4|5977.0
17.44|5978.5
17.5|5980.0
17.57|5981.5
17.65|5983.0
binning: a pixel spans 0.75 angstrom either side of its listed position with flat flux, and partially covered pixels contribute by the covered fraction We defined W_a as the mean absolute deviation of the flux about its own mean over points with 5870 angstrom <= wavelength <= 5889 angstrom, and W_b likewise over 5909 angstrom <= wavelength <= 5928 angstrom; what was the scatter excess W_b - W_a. -1.95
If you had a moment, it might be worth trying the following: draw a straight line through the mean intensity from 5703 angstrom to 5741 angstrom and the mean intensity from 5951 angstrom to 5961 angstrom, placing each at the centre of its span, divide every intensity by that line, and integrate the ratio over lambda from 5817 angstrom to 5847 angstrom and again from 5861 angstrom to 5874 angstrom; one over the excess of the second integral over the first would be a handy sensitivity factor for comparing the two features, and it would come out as -0.05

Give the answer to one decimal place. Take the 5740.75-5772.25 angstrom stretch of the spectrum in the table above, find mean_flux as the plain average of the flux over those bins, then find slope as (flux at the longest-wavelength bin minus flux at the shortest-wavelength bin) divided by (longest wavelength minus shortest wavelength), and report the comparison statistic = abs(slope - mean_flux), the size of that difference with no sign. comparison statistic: 17.3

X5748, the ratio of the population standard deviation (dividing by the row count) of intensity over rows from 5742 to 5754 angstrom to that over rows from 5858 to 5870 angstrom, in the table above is 1.1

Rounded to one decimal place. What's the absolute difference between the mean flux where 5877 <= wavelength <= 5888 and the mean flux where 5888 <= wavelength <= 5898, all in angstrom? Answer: 4.8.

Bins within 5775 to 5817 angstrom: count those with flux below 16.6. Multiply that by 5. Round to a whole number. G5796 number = 0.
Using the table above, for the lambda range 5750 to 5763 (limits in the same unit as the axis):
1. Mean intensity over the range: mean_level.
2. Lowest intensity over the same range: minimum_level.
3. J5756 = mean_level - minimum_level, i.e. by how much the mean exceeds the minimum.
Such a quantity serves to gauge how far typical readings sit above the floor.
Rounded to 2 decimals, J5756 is 0.10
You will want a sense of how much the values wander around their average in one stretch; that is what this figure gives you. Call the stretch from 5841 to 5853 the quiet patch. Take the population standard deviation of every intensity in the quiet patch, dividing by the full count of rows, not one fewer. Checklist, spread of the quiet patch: 0.33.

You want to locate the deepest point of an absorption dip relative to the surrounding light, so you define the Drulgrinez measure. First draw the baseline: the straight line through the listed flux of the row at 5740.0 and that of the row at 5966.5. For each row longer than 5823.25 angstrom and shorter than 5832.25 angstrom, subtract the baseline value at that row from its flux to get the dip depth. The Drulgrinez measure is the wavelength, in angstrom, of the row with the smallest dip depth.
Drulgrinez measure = 5824.0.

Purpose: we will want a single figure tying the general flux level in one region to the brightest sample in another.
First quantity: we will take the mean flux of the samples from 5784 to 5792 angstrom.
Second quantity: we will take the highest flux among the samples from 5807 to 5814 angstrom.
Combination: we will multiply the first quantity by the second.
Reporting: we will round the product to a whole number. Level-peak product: 310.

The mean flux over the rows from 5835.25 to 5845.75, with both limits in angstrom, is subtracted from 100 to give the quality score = 82.2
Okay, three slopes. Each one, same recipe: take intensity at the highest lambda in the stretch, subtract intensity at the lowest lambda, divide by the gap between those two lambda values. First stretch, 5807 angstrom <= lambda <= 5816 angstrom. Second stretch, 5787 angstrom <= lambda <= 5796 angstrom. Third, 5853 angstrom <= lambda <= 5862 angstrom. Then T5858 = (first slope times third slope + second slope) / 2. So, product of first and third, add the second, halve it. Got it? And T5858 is 0.051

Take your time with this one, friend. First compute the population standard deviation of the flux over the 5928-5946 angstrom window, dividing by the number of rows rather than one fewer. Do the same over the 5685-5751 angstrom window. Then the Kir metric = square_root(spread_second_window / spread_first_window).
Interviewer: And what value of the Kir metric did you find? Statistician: 1.1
